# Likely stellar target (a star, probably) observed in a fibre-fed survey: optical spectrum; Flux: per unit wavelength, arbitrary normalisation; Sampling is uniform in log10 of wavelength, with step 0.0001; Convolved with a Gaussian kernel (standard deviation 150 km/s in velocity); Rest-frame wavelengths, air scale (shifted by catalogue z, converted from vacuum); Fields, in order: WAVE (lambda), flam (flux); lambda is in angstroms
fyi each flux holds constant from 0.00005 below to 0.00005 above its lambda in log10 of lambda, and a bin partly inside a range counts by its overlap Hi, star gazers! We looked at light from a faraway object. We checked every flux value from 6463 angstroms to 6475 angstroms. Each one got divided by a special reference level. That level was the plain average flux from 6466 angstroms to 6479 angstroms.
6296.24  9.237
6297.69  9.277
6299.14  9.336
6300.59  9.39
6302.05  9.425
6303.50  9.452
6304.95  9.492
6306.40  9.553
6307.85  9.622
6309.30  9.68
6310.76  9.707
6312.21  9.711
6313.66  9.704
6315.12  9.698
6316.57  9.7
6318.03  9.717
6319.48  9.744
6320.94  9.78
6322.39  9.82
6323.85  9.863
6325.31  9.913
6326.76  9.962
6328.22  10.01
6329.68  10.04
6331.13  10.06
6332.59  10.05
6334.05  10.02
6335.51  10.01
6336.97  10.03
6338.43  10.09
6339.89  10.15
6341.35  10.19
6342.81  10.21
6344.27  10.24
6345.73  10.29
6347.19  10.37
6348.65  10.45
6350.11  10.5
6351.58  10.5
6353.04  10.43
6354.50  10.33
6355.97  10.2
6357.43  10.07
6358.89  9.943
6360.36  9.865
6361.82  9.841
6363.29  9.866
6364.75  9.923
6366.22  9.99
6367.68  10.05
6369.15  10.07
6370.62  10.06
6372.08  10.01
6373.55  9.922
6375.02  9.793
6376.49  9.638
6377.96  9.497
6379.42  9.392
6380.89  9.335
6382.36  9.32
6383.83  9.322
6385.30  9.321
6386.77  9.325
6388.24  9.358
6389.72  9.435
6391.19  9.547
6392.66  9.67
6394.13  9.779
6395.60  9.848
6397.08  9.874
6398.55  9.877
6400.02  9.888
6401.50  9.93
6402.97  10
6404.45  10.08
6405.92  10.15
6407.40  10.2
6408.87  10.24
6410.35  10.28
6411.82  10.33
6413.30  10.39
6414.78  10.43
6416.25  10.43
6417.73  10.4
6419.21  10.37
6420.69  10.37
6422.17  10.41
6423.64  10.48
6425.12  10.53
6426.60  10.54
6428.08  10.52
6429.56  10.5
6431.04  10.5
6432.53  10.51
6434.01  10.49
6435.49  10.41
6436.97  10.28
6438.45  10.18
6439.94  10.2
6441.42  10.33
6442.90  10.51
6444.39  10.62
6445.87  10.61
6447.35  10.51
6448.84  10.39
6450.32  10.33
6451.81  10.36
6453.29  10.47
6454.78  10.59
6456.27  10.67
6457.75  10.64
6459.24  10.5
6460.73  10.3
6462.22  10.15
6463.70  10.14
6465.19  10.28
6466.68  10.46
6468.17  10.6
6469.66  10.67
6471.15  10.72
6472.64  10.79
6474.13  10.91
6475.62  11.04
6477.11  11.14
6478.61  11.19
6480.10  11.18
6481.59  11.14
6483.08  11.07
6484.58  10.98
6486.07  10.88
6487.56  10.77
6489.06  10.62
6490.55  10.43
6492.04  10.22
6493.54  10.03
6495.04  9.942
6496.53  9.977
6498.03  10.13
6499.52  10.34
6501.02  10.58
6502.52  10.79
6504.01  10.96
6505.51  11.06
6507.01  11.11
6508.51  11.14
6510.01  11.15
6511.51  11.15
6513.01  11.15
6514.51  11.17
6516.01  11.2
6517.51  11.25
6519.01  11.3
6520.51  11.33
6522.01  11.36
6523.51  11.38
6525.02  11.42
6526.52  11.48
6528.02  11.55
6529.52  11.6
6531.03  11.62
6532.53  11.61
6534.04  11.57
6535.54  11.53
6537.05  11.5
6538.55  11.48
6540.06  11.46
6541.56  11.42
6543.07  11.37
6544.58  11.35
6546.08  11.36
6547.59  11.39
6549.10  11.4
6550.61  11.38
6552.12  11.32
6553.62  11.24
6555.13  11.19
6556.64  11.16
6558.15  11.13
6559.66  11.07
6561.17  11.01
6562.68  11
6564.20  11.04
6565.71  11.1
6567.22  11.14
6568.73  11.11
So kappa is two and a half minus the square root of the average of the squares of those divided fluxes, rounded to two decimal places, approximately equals 1.52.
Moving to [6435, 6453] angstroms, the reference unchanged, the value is 1.54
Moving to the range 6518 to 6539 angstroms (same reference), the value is 1.44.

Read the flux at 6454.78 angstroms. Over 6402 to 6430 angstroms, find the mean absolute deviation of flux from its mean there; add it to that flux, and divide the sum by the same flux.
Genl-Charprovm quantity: 1.012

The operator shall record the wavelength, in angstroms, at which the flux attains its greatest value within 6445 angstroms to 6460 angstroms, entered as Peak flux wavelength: 6456.27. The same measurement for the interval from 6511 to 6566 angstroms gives 6531.03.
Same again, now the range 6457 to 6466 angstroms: 6457.75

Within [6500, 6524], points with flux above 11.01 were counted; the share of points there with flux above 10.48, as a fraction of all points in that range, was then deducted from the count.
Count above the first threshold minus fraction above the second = 12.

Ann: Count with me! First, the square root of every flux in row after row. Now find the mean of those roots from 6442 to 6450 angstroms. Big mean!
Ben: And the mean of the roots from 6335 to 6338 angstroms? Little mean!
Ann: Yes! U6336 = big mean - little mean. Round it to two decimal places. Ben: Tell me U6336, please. 0.08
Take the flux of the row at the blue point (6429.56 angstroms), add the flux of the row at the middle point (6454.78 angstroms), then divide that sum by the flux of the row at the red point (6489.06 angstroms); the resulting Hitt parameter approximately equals 1.99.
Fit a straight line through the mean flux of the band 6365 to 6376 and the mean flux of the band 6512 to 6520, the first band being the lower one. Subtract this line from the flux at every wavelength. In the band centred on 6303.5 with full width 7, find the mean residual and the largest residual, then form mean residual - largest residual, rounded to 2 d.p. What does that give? -0.07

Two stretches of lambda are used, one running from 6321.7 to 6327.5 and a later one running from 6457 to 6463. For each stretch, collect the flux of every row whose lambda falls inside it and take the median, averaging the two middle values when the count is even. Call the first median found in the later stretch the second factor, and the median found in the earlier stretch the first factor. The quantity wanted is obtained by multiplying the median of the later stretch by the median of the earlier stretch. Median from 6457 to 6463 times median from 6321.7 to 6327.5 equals 103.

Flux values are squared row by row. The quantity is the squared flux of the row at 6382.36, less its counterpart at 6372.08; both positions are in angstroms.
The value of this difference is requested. -13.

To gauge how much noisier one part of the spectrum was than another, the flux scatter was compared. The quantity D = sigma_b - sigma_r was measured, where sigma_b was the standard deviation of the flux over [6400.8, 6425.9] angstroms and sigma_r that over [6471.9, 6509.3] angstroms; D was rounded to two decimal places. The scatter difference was -0.24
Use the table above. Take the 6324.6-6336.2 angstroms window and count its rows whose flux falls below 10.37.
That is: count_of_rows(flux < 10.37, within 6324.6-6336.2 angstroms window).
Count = 8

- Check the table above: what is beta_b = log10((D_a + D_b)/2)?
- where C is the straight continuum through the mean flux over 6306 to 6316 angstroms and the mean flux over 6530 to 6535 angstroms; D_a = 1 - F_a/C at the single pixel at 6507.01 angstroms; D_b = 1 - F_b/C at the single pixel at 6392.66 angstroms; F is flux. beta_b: -1.34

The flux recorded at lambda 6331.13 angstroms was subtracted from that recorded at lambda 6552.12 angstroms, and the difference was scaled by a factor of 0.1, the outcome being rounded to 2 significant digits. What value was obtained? 0.13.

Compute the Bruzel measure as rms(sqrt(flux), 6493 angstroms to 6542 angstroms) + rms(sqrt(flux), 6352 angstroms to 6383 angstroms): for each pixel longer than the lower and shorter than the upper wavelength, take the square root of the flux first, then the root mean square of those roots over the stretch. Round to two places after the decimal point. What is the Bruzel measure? 6.48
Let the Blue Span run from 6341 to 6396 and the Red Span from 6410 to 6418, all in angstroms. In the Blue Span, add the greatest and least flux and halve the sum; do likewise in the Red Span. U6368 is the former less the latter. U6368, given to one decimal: -0.4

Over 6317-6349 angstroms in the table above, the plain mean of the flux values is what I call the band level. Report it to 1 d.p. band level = 10.0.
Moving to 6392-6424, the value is 10.2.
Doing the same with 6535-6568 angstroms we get 11.3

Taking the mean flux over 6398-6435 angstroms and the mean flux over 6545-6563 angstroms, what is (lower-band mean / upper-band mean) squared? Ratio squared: 0.84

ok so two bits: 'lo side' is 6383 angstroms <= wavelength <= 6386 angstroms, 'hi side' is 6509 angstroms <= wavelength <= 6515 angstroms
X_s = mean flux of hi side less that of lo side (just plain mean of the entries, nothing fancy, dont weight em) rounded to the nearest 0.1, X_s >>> 1.8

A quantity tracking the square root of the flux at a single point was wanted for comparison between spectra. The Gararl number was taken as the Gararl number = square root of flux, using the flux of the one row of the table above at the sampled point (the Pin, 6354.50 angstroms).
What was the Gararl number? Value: 3.21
